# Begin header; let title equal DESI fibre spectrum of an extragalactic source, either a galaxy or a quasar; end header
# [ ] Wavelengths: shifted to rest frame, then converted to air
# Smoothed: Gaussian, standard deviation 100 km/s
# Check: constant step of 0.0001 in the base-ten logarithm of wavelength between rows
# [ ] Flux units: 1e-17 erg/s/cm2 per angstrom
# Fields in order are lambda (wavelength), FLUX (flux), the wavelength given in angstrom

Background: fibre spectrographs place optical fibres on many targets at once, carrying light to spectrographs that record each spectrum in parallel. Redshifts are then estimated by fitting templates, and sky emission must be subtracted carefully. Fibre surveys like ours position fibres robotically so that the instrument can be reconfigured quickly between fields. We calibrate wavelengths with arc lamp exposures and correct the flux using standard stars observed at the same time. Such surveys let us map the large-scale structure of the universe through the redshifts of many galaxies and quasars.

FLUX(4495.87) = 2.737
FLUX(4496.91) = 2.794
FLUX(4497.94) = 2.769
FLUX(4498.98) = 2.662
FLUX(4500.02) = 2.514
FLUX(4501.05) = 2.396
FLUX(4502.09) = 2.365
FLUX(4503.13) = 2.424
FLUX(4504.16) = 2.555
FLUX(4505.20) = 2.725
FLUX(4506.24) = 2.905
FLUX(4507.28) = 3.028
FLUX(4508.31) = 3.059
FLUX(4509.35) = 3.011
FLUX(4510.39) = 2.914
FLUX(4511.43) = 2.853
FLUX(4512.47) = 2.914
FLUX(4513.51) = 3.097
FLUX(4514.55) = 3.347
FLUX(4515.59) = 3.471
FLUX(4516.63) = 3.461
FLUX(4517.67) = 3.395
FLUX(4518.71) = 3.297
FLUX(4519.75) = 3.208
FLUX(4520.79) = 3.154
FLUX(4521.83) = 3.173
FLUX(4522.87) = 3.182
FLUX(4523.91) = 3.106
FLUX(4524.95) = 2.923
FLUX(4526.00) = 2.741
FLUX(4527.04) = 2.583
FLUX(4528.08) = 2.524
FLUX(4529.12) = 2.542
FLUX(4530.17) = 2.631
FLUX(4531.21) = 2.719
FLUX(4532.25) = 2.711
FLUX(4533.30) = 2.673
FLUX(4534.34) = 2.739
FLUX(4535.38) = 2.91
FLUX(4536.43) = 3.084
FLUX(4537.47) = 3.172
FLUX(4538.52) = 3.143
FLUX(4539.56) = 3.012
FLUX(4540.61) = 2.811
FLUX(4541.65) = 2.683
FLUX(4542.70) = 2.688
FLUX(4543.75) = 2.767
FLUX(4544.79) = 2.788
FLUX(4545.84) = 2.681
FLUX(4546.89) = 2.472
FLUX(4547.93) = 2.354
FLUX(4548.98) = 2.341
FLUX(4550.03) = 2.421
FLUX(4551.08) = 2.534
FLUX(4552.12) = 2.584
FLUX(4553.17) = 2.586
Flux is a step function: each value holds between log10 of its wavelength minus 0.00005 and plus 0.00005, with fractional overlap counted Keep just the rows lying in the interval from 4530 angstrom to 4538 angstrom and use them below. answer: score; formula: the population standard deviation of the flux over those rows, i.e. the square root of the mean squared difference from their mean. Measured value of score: 0.19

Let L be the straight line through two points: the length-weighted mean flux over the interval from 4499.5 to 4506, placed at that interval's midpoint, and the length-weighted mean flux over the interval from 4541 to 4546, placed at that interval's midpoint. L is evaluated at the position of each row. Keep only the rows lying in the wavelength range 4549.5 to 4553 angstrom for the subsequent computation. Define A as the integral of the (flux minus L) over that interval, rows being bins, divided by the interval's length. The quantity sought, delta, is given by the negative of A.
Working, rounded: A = -0.2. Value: 0.25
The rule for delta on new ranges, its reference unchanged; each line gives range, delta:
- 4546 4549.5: 0.33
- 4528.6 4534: 0.01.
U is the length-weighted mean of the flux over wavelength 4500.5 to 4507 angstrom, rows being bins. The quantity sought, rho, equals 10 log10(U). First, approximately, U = 2.58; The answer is 4.11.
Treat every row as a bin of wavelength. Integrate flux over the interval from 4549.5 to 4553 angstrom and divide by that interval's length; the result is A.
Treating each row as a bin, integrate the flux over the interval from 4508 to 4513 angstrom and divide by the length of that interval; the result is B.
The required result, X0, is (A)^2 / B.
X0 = 2.2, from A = 2.52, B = 2.94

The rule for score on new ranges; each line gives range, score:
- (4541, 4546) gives 0.05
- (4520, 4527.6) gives 0.22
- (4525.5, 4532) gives 0.08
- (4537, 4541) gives 0.14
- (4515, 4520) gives 0.10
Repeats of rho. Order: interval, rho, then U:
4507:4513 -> 4.72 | 2.96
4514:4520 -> 5.27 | 3.37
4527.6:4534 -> 4.21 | 2.64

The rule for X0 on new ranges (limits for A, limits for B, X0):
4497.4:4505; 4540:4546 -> 2.3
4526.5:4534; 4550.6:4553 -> 2.7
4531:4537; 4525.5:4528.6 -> 3.0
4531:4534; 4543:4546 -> 2.7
